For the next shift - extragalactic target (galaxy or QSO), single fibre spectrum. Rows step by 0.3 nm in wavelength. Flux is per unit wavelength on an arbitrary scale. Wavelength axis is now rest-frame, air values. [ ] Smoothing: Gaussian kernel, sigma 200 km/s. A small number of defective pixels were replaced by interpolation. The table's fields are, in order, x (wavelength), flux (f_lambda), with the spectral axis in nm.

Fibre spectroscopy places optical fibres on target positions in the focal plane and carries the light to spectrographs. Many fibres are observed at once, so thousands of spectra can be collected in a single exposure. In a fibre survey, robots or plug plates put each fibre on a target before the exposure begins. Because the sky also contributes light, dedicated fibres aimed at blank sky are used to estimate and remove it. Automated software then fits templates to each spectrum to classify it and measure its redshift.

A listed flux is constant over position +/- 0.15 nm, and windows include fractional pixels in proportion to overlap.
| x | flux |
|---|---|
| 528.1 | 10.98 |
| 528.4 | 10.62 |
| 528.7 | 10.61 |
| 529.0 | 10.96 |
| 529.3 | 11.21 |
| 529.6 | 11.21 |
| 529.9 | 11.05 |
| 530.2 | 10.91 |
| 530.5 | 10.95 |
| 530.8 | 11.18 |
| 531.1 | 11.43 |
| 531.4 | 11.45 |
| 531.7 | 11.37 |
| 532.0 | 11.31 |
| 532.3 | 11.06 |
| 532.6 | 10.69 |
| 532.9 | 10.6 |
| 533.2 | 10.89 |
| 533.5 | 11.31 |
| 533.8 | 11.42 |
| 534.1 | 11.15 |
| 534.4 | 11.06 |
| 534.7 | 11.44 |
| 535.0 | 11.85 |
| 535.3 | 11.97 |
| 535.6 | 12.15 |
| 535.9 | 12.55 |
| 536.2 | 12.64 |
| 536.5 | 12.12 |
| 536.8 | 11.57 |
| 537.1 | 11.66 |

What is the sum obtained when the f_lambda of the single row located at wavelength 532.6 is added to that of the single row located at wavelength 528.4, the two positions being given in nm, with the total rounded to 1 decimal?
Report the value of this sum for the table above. 21.3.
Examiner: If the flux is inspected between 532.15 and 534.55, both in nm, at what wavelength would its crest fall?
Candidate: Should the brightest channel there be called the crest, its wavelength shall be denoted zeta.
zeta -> 533.8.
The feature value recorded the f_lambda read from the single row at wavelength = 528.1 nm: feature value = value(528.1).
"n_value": 10.98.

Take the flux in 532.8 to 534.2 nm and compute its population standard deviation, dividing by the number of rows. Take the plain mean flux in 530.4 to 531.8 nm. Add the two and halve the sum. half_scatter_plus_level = 5.79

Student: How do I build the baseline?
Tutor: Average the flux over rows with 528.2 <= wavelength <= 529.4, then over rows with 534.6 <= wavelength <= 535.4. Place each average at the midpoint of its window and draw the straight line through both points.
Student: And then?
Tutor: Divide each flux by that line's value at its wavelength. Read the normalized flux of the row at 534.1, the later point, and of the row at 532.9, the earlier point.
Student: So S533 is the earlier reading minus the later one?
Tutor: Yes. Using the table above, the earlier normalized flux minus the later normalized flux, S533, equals -0.033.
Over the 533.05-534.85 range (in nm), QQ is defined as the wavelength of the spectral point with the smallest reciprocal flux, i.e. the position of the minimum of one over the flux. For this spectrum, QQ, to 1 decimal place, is 534.7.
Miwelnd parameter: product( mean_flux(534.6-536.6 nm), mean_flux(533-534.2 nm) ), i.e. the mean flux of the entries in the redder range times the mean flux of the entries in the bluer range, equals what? 135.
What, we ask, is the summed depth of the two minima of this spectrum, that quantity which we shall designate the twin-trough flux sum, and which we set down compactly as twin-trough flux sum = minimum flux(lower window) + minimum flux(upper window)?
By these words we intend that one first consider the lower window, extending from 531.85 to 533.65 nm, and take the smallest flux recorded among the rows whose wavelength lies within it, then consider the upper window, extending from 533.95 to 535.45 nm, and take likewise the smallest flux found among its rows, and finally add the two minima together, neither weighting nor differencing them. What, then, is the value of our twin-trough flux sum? 21.7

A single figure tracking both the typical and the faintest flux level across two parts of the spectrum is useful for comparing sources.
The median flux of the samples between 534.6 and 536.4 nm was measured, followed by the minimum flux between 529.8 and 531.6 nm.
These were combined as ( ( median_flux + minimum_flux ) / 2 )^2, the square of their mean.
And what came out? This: 132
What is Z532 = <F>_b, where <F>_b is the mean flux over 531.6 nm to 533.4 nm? 11.0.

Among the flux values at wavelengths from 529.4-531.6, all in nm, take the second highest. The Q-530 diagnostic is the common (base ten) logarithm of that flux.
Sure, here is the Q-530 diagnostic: 1.06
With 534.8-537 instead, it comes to 1.10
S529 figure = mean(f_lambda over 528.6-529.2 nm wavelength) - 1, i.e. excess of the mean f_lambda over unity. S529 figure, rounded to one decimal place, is 9.8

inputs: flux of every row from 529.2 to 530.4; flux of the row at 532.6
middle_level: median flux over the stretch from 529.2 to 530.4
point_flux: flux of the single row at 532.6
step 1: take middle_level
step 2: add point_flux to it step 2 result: 21.8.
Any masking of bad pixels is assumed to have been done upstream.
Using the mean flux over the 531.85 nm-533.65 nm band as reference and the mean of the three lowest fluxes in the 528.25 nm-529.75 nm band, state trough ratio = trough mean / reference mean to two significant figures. 0.98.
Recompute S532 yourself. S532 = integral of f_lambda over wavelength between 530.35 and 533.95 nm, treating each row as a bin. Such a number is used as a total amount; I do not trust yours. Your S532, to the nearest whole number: 40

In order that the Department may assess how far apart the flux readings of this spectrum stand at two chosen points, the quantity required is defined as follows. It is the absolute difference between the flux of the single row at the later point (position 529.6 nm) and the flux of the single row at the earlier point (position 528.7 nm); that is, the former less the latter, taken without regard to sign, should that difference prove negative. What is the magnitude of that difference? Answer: 0.60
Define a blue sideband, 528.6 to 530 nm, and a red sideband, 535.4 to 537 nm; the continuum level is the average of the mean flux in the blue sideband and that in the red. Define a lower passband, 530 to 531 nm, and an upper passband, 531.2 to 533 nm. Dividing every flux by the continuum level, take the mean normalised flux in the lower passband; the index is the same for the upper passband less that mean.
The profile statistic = 0.006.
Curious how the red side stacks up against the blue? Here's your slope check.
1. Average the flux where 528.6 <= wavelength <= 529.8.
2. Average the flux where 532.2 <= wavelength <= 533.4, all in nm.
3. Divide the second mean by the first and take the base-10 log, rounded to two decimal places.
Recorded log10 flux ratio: -0.01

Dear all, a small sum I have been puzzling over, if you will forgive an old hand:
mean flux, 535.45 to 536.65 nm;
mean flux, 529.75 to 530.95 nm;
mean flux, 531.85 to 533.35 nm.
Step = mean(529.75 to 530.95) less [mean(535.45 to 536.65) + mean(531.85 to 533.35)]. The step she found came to -12.3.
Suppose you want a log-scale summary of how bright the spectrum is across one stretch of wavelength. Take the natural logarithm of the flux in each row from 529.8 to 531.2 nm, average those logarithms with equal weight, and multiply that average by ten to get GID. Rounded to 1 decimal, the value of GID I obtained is 24.1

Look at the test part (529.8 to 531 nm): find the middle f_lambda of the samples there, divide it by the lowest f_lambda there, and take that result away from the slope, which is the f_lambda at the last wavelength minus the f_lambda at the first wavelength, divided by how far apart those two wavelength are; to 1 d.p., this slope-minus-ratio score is -0.9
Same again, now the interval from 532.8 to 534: -0.1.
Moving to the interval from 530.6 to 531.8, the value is -0.8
